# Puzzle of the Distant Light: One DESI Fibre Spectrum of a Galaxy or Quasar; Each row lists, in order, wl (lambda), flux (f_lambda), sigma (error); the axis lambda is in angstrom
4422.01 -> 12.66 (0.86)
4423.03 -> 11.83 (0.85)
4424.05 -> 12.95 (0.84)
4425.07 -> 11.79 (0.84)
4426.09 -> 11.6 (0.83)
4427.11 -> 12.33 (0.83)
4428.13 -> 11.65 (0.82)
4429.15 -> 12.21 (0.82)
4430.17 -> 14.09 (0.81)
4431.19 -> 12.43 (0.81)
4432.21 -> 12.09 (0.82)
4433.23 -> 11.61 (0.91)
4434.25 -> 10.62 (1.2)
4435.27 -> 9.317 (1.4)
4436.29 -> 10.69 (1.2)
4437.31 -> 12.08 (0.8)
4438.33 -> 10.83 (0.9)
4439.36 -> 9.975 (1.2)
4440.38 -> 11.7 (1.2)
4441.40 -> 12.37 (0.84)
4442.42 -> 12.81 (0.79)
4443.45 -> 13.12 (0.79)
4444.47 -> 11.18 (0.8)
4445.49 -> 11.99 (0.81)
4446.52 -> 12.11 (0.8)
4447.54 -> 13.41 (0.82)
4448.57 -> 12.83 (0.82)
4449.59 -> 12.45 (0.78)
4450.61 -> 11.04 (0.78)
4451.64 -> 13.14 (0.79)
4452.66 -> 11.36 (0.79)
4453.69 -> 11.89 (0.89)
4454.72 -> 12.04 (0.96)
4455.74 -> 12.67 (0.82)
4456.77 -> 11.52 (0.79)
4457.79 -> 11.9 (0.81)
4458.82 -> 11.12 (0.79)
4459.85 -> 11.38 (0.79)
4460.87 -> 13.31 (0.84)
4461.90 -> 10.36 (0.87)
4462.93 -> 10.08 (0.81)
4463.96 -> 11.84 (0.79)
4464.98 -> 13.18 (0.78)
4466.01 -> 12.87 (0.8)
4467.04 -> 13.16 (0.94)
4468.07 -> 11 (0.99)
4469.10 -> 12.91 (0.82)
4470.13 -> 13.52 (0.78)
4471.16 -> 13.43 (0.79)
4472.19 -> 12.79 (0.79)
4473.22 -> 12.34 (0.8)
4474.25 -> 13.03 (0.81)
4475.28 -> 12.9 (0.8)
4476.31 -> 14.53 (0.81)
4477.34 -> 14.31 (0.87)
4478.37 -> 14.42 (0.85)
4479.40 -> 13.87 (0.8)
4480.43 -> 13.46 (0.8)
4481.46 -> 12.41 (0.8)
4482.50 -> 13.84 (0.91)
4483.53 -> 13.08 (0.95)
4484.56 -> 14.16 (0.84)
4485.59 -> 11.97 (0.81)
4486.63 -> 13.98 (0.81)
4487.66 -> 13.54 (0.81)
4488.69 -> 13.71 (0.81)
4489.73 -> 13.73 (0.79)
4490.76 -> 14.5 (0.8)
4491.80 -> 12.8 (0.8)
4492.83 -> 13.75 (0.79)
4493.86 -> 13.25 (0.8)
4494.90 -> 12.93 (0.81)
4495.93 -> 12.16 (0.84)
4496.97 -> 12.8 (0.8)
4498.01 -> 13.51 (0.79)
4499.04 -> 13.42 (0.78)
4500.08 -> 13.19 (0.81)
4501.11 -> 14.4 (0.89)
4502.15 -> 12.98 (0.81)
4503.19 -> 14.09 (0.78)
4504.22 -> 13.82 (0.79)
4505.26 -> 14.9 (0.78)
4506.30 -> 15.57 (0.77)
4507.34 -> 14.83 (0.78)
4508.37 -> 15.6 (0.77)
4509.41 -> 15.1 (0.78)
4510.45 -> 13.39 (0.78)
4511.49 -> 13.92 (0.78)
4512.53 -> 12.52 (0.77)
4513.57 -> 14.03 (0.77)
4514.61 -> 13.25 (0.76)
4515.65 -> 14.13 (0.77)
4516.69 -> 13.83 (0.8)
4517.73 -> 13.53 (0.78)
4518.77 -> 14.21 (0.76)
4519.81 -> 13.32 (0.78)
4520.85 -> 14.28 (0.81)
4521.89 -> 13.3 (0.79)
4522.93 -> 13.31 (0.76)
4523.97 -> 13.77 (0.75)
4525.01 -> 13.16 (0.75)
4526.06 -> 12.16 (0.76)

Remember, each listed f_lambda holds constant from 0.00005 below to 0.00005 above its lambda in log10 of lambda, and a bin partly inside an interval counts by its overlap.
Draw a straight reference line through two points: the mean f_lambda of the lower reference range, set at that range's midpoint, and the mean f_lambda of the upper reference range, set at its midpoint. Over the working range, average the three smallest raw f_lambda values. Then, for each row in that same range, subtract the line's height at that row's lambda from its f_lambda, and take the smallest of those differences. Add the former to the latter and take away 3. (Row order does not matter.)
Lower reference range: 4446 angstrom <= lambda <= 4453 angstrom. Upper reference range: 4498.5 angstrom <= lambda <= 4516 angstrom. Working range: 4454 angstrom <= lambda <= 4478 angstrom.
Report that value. 4.8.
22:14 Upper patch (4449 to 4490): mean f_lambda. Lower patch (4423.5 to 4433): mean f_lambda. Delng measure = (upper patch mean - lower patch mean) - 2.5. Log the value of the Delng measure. -2.1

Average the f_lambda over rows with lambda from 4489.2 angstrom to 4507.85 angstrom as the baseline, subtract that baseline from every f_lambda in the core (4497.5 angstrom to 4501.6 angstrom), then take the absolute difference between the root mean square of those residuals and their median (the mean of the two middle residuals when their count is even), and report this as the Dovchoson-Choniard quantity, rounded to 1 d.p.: 0.7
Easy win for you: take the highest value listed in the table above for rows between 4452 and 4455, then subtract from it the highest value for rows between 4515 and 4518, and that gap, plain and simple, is -2.1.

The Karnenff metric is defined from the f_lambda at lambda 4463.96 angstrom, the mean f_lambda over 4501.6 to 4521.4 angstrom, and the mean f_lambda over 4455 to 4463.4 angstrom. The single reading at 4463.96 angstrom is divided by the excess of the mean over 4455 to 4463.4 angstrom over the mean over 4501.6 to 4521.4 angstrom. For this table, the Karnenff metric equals -4.7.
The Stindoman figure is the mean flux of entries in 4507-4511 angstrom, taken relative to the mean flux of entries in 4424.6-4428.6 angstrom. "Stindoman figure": 1.24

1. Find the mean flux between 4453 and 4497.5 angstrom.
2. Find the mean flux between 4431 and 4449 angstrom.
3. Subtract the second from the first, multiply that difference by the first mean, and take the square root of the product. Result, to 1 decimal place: 3.8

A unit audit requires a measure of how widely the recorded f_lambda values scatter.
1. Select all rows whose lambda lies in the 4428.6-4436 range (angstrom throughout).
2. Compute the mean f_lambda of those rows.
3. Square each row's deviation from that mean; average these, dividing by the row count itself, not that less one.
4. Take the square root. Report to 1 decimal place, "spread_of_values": 1.4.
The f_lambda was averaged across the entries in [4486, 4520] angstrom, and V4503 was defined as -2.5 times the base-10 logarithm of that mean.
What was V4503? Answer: -2.85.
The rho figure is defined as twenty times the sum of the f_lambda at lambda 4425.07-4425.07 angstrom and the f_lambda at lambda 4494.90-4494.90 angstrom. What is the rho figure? 494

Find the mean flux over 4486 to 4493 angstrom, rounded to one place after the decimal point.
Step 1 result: 13.7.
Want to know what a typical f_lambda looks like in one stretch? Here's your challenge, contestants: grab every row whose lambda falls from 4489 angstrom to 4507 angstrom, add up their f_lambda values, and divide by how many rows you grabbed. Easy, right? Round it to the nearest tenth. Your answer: 13.6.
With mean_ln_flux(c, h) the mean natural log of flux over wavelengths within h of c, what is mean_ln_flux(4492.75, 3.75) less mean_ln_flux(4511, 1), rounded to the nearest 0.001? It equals -0.027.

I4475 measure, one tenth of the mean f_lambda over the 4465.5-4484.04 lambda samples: 1.32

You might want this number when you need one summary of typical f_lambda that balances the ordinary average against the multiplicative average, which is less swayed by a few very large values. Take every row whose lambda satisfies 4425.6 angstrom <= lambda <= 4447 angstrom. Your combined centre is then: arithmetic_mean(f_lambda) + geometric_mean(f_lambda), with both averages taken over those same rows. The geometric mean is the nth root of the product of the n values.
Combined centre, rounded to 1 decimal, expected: 23.5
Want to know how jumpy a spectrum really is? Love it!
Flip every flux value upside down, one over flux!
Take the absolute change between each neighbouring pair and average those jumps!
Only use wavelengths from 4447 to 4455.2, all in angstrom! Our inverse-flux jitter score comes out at 0.007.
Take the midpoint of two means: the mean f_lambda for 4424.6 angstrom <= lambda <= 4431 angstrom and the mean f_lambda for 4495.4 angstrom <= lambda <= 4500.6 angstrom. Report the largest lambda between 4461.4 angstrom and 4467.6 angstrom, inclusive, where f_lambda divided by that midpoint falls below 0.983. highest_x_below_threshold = 4463.96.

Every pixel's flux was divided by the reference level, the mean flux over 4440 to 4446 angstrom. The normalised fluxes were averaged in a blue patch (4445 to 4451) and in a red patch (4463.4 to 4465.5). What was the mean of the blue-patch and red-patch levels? 1.02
